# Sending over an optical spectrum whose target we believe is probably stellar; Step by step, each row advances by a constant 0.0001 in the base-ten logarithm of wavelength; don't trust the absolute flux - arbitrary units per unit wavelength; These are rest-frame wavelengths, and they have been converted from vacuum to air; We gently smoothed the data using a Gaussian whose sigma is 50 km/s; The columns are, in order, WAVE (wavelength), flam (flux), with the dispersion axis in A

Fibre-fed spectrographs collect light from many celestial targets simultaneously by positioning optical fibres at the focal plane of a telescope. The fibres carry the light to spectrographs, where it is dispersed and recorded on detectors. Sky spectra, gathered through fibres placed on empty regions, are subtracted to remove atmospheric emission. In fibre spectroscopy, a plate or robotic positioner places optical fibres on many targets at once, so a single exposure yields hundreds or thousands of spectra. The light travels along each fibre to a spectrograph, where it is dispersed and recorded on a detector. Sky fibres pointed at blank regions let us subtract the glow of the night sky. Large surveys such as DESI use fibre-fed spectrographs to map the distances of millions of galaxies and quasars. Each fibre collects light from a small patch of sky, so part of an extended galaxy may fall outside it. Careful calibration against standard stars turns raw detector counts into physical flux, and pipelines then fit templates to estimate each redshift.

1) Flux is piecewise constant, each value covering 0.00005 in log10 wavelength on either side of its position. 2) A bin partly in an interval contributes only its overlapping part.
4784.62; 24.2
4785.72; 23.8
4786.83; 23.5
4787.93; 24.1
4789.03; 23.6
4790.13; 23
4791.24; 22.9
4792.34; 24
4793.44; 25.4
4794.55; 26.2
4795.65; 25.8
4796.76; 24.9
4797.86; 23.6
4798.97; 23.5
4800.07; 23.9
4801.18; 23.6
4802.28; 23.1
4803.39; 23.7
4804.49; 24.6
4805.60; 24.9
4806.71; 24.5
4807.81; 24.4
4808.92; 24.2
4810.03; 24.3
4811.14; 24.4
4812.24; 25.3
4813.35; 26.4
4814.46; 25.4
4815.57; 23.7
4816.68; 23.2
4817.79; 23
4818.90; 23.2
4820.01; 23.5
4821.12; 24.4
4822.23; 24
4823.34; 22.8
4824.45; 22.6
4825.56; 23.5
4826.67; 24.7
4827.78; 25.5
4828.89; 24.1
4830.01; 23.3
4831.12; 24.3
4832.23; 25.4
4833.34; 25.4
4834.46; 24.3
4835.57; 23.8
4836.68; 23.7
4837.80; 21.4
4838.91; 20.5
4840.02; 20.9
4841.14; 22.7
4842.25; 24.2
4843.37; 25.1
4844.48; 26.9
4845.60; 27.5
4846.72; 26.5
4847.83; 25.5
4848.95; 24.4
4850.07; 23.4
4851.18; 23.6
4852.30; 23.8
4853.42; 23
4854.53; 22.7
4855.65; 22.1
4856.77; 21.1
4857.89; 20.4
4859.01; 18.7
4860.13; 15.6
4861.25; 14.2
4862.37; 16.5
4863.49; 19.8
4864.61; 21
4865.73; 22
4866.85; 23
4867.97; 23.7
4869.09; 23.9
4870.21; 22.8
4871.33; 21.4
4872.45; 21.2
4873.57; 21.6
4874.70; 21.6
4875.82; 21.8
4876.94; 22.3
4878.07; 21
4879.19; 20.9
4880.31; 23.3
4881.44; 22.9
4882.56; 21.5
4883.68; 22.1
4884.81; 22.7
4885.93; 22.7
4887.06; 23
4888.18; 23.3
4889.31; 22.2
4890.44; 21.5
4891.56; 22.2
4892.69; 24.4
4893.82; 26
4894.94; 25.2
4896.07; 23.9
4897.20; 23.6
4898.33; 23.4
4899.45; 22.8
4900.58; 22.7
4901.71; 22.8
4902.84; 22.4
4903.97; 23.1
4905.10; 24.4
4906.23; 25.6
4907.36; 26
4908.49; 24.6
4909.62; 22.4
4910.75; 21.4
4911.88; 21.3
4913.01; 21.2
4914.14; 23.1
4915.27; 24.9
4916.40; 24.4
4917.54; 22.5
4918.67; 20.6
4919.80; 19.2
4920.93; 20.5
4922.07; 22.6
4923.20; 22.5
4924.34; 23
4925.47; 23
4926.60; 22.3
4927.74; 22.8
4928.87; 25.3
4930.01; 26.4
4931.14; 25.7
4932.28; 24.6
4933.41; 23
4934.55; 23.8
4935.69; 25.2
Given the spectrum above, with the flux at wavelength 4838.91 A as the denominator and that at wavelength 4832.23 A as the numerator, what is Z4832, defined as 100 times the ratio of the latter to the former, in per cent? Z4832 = 124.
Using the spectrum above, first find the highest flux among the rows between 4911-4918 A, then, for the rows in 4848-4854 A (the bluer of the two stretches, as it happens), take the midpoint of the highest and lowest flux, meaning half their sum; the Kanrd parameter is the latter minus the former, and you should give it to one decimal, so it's -1.2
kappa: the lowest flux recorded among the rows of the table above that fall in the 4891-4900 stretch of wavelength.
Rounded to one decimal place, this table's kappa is 22.2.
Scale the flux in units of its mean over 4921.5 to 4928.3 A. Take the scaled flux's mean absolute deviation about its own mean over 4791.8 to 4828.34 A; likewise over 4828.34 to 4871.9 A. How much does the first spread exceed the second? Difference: -0.058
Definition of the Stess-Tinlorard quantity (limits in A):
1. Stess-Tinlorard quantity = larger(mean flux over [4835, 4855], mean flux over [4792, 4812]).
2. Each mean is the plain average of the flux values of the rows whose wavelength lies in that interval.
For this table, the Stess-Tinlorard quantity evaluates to 24.4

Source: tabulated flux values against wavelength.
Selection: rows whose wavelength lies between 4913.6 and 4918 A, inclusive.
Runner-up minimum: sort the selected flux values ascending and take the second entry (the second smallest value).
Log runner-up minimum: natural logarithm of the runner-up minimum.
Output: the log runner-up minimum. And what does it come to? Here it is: 3.14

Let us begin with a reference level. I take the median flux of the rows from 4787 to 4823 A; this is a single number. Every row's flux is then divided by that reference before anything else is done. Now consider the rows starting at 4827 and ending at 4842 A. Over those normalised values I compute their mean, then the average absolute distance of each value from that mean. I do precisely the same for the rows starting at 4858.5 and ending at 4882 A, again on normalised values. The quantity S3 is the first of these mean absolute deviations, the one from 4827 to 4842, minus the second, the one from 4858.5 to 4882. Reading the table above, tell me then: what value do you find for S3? -0.023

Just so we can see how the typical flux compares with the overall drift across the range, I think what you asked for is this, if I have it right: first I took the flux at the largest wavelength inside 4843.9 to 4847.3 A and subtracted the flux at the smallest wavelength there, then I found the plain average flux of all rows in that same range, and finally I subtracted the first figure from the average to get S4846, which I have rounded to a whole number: 27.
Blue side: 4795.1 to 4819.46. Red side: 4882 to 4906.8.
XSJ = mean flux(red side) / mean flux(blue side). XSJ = 0.96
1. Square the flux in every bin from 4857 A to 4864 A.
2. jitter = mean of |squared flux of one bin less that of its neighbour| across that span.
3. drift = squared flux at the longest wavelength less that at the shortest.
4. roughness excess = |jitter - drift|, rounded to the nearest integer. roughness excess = 105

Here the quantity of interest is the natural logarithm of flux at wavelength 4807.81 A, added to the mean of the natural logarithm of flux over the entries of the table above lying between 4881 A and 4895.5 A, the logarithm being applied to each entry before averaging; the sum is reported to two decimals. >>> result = 6.33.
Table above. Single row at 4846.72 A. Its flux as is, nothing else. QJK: 26.5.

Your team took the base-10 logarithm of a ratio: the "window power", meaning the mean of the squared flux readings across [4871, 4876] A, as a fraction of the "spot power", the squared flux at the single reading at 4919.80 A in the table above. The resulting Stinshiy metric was 0.10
